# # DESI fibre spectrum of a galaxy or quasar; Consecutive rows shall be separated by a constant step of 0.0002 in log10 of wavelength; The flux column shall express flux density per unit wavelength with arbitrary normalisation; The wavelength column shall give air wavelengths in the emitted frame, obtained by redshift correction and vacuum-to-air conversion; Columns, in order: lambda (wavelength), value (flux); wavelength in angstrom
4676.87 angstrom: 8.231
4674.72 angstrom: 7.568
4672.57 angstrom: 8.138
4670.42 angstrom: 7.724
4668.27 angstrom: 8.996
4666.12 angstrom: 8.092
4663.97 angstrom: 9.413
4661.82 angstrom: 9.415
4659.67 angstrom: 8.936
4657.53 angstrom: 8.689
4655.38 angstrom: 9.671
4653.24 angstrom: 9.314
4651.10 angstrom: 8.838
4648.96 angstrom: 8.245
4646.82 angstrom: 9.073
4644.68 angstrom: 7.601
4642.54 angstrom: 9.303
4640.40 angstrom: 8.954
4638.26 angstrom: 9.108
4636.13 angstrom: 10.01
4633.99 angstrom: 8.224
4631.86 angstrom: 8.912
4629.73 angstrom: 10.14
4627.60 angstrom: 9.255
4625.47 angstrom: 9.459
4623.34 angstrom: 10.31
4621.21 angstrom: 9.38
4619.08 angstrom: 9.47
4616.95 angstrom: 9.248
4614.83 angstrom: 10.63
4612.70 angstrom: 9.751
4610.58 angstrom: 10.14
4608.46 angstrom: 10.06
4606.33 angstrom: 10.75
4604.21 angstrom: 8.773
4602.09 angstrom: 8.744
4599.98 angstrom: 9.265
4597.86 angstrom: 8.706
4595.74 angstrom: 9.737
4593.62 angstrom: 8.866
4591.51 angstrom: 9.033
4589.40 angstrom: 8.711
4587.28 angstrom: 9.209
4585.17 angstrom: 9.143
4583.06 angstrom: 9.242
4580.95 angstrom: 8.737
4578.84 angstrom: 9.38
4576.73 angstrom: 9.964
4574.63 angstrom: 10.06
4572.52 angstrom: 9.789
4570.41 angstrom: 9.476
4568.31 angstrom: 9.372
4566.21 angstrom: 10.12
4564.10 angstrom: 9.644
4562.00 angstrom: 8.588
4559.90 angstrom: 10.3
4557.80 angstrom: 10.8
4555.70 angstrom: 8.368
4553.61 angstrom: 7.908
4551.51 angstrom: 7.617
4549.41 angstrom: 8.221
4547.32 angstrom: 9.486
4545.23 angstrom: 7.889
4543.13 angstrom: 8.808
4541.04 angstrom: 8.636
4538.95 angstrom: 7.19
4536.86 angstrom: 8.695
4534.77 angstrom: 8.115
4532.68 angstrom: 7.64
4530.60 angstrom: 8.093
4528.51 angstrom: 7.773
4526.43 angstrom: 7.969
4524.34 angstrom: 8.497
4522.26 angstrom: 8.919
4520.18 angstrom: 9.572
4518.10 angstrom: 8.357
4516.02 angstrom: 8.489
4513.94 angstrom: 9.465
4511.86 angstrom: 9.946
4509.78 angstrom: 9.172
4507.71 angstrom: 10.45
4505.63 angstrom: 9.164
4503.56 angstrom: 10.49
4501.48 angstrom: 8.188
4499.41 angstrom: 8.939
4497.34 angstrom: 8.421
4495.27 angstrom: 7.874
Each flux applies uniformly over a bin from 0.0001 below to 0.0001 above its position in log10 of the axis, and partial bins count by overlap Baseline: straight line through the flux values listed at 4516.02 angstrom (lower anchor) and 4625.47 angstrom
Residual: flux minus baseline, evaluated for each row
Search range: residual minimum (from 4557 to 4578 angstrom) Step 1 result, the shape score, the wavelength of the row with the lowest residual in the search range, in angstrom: 4562.00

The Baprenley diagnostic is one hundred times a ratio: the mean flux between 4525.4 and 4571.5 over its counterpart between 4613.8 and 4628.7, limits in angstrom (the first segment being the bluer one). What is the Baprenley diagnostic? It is 90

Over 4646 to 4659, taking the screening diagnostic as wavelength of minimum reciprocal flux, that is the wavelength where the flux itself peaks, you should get 4655.38 angstrom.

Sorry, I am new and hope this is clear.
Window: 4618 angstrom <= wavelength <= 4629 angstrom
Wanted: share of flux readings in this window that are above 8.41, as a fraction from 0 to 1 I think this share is 1.00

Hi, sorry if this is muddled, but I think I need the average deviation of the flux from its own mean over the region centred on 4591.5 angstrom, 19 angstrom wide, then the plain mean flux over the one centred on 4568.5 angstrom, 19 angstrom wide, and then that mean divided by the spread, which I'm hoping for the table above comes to 40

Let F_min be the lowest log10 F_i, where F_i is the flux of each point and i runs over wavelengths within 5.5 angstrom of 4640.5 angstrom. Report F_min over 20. 0.044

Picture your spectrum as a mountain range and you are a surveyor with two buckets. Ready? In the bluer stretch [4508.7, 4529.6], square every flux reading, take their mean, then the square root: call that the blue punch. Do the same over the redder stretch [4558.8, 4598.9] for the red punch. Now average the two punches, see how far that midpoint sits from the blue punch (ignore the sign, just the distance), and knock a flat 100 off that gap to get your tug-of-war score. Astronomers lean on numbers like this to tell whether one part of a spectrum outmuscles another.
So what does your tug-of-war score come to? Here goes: -99.7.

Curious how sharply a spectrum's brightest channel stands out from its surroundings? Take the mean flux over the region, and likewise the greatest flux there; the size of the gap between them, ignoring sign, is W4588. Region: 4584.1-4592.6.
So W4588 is 0.2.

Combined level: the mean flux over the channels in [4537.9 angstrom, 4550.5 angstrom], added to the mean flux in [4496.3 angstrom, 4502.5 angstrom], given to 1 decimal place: 16.9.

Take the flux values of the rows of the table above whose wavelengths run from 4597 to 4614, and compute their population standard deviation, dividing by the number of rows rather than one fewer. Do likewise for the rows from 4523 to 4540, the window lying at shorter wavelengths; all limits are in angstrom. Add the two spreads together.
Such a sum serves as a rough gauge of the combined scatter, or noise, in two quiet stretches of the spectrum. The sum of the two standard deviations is 1.2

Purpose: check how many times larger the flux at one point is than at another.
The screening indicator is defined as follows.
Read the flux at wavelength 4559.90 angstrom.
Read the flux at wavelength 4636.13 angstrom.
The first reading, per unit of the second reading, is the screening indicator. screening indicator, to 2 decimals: 1.03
